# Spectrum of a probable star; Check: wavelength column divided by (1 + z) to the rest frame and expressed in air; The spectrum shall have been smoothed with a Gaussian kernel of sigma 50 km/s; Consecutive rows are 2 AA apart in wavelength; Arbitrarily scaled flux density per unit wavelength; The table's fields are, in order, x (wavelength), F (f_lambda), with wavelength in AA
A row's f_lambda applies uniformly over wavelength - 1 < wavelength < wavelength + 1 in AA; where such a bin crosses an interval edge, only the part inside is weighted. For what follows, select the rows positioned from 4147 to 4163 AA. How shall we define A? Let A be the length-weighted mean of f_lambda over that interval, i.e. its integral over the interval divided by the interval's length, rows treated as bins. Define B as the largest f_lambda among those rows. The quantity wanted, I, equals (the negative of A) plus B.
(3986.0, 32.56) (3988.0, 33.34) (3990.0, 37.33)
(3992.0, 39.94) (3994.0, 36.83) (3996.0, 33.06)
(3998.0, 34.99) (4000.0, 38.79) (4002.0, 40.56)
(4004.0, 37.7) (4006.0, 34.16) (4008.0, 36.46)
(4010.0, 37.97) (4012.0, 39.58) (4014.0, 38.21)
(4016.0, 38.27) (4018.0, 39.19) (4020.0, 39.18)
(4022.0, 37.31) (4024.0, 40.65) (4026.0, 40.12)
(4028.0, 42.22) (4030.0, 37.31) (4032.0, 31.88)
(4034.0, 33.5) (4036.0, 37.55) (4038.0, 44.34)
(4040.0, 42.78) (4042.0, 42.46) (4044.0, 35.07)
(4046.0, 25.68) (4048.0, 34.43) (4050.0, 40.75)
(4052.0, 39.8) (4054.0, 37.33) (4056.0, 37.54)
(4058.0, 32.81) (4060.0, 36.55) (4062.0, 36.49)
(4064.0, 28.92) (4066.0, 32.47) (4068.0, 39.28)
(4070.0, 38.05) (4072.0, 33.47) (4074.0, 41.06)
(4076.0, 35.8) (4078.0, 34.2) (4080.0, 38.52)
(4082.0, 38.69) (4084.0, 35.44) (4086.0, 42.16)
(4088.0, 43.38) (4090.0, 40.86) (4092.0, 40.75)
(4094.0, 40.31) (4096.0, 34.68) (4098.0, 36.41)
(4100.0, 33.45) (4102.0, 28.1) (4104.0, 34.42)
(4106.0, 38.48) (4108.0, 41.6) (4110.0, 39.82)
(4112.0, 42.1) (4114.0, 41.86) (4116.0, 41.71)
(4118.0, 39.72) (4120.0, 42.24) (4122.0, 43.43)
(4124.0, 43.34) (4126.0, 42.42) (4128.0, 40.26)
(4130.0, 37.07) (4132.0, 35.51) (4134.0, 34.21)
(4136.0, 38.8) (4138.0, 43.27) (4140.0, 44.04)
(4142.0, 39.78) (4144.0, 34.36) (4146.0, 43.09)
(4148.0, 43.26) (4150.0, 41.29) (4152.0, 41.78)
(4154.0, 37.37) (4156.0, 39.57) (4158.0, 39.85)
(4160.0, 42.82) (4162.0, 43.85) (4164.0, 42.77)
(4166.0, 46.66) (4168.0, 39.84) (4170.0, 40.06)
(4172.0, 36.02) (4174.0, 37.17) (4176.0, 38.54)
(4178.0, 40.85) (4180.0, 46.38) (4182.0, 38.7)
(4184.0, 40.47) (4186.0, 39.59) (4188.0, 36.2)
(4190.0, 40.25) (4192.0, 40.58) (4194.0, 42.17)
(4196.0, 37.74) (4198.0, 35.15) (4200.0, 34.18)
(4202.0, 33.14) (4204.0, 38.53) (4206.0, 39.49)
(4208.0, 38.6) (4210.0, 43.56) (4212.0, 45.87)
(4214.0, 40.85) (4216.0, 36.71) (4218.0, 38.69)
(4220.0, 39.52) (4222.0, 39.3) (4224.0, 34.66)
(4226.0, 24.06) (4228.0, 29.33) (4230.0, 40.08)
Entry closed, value 2.6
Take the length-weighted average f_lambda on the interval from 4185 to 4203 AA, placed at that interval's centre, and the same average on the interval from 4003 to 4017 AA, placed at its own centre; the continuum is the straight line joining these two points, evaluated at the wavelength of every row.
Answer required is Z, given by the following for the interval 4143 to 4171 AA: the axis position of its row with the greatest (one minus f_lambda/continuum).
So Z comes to 4144.0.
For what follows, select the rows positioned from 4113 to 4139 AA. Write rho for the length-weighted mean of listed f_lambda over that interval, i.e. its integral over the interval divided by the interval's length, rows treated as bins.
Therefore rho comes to 40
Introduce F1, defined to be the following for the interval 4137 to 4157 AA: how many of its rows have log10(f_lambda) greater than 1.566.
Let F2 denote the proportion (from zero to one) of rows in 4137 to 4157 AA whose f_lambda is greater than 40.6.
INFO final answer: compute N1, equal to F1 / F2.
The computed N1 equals 15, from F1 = 9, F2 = 0.60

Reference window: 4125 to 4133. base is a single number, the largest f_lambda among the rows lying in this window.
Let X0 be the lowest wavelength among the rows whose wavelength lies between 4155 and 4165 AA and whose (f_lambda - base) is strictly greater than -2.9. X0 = 4156.0 AA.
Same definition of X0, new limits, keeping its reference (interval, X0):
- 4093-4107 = 4094.0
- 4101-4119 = 4108.0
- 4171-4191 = 4178.0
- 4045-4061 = 4050.0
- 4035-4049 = 4038.0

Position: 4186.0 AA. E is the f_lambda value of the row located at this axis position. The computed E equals 39.59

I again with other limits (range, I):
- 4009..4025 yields 1.9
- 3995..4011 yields 3.8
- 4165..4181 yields 6.0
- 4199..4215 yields 6.6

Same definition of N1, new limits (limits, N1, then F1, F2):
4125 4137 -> 24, 4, 0.17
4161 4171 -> 8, 5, 0.60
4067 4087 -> 30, 6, 0.20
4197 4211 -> 28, 4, 0.14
